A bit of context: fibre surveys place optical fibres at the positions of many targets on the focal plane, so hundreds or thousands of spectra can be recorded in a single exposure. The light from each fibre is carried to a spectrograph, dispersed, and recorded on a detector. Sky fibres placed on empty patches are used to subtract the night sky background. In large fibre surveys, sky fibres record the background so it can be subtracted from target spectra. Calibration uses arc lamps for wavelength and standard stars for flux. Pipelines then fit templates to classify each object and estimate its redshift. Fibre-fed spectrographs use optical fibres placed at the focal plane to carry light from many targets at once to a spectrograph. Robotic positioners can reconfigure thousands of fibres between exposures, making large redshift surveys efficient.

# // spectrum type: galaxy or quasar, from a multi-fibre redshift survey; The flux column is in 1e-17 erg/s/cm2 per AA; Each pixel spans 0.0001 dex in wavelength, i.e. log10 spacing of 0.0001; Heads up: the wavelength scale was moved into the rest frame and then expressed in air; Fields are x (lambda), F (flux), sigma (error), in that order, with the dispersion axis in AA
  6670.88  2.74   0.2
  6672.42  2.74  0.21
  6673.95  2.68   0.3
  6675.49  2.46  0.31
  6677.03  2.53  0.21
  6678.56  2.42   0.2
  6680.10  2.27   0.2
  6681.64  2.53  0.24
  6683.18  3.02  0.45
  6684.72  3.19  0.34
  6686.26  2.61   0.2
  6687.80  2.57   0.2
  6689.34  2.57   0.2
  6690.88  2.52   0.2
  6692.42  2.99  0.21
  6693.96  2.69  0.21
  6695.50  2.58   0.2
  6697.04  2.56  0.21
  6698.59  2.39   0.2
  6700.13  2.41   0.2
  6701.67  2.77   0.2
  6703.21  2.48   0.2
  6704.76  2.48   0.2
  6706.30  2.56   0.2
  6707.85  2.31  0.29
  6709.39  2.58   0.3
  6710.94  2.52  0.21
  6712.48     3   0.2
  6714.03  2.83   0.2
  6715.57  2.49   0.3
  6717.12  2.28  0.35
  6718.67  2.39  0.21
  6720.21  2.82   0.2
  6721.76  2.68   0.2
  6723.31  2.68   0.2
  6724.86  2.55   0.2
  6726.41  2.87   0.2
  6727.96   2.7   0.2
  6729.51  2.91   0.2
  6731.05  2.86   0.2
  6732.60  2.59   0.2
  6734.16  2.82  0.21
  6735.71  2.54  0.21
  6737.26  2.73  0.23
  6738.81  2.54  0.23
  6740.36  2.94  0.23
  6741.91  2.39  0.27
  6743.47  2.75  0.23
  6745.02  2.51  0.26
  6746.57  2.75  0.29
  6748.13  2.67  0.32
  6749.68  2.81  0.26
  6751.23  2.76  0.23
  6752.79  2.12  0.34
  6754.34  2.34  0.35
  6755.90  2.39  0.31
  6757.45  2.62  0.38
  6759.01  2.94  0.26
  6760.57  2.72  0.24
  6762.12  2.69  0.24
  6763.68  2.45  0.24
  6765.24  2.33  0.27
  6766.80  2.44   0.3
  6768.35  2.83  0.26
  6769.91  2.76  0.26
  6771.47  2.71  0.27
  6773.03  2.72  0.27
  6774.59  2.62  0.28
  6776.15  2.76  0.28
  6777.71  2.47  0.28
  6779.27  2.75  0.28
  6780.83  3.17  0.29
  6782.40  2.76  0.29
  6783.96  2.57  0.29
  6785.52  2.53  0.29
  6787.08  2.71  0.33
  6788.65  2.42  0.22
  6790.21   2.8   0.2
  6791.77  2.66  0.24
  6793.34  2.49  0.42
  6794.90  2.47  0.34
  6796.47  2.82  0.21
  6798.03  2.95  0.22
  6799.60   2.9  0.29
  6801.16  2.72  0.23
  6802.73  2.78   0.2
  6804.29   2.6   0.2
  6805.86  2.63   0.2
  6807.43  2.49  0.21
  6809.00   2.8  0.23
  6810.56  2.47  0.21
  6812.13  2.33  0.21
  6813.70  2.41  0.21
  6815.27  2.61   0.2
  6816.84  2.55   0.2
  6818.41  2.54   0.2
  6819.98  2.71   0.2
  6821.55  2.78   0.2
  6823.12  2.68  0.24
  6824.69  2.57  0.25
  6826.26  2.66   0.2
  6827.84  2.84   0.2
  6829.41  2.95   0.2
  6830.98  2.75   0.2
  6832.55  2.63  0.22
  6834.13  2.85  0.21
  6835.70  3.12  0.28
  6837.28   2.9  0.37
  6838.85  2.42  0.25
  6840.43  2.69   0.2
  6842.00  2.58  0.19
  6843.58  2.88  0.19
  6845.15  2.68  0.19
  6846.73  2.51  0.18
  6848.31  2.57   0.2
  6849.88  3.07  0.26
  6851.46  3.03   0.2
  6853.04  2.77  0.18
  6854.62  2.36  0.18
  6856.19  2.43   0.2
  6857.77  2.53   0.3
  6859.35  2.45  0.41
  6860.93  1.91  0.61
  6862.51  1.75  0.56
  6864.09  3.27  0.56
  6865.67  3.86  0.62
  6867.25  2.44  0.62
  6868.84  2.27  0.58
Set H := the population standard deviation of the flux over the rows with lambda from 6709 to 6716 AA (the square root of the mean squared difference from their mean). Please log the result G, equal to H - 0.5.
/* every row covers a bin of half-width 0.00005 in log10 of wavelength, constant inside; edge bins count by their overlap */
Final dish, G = -0.30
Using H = 0.20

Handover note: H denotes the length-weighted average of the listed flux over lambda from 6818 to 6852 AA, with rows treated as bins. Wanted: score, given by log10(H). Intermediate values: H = 2.746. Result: 0.439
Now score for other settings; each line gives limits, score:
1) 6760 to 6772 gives 0.417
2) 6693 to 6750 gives 0.420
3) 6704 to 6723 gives 0.412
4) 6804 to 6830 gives 0.419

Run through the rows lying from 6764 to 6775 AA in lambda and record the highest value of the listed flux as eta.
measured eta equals 2.83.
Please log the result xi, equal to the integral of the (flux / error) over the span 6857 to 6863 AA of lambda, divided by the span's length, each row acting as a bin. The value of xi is 5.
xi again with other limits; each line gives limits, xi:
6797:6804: 12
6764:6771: 10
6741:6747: 10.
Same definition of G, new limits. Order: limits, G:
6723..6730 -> -0.37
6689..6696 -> -0.33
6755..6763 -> -0.32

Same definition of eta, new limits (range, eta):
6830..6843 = 3.12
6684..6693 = 3.19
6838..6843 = 2.69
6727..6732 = 2.91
